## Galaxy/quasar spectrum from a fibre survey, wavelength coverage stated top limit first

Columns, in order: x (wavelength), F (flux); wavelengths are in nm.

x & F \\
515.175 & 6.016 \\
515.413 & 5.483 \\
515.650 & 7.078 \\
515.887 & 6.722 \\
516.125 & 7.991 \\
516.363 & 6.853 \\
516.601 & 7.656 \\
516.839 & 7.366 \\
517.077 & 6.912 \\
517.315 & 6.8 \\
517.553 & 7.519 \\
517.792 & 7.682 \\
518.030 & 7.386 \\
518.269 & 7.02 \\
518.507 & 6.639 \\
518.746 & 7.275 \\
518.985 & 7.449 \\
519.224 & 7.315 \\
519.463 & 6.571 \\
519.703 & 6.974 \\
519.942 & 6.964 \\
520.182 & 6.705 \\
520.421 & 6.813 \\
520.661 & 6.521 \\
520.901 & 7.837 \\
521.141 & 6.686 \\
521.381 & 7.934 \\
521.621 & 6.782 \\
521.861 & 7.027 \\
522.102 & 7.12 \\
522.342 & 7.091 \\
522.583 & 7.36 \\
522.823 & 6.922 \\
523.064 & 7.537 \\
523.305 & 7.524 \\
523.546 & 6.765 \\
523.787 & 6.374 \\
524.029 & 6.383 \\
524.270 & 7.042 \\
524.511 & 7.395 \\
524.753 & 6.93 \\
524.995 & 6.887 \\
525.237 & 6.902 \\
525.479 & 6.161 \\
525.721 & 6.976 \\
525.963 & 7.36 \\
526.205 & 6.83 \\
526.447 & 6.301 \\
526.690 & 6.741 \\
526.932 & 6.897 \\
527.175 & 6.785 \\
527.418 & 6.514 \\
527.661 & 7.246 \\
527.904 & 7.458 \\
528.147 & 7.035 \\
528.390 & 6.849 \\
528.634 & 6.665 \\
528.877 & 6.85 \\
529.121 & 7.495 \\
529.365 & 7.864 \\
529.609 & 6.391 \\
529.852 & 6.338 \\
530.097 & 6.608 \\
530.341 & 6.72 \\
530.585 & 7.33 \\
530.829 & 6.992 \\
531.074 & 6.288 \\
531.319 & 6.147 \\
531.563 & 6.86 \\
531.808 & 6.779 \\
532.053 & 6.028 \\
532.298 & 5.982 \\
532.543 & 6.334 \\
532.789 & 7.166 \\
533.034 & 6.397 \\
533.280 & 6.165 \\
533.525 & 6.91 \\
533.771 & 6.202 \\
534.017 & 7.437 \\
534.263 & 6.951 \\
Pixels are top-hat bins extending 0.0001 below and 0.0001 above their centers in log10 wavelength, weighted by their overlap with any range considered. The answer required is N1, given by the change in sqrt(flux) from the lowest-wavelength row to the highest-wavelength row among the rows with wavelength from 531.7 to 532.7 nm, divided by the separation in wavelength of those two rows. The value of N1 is -0.12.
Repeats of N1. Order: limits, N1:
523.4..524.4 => 0.07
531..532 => 0.13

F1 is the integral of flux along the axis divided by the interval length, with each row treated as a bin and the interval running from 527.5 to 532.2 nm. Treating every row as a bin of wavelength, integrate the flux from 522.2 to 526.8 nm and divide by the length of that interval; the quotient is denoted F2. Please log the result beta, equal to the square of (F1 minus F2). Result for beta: 0.0081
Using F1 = 6.83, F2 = 6.9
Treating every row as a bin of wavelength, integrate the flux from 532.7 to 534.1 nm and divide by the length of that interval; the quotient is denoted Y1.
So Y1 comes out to 6.7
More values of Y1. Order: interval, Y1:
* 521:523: 7.1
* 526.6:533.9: 6.7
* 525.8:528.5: 6.9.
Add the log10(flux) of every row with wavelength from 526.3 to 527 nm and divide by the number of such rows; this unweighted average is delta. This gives 0.822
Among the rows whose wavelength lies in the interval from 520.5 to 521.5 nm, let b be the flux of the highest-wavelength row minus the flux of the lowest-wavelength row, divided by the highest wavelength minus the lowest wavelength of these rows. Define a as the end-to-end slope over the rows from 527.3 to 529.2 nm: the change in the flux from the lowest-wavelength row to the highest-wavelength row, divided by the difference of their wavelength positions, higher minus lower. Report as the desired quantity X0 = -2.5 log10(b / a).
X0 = -1.3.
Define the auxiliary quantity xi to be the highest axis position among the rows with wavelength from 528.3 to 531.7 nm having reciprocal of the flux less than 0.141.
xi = 530.585 nm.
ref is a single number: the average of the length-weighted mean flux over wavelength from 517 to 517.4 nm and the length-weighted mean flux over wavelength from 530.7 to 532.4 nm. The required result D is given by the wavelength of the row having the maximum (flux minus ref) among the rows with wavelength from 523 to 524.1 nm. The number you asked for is 523.064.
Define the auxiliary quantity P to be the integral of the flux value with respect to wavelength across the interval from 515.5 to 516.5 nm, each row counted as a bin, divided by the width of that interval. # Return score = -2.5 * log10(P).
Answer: -2.13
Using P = 7.12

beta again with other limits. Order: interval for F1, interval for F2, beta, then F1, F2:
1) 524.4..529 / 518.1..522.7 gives 0.0318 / 6.88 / 7.1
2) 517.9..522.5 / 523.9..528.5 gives 0.0340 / 7.06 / 6.9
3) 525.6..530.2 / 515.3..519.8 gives 0.0344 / 6.91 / 7.1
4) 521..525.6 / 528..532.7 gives 0.0752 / 6.99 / 6.7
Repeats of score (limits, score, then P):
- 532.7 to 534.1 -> -2.06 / 6.68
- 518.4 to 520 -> -2.12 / 7.03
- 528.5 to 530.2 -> -2.09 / 6.89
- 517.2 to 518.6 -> -2.14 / 7.19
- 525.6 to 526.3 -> -2.12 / 7.07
